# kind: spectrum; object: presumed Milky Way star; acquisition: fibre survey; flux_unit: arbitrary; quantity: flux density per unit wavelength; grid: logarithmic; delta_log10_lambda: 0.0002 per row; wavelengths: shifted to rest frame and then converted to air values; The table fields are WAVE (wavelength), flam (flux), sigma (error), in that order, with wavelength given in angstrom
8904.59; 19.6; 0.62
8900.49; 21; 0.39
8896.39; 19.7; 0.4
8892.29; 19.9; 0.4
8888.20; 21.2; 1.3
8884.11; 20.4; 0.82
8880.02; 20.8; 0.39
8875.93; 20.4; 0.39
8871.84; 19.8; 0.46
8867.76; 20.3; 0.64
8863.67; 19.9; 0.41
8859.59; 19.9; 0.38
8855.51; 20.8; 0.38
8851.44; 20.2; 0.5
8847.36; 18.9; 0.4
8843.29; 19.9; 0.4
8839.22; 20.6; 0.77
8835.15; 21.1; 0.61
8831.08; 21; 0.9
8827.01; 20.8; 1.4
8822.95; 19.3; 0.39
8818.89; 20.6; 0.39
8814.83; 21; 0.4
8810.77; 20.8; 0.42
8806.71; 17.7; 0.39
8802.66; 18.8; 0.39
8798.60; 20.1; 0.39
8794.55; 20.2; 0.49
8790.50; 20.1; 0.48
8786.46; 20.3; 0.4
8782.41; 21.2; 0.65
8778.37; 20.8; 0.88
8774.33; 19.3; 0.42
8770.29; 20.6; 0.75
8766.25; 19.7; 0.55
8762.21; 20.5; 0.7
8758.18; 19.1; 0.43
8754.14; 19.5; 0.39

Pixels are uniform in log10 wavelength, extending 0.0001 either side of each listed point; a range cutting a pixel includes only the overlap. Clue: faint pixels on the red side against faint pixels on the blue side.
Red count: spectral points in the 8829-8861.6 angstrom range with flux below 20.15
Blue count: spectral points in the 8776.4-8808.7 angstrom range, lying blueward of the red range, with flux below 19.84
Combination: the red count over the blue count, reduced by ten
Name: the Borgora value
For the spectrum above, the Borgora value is -8.50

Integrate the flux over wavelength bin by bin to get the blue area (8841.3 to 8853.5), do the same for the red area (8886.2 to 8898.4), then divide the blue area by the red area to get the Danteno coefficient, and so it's 0.97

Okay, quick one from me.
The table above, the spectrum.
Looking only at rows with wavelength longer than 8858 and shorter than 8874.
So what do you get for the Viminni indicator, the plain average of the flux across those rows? 20.0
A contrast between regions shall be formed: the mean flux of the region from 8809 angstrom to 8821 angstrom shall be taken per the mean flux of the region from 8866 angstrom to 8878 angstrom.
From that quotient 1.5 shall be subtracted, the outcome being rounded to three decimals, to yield -0.469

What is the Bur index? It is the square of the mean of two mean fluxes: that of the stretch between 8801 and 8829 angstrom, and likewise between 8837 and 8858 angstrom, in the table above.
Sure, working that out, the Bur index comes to 399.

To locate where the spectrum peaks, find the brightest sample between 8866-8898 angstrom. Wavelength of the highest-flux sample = 8888.20 angstrom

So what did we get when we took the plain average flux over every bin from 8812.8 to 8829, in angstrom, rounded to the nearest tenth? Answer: 20.4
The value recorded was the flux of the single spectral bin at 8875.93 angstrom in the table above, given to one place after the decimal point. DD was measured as 20.4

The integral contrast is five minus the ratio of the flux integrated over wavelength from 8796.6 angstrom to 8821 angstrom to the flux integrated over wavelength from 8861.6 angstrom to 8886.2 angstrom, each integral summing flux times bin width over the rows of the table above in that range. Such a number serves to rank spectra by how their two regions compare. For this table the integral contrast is 4.03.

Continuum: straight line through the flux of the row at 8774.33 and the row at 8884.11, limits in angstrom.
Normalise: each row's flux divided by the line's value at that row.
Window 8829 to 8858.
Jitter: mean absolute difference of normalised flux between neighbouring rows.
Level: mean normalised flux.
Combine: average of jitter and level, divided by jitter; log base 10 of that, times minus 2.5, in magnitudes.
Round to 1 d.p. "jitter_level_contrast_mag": -2.9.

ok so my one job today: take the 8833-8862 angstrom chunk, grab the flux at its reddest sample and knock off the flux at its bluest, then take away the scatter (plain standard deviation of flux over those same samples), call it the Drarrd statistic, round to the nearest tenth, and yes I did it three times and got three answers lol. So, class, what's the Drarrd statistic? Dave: -1.9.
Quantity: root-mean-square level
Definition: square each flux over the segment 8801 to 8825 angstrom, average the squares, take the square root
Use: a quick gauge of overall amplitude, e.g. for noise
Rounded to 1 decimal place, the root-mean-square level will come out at 19.7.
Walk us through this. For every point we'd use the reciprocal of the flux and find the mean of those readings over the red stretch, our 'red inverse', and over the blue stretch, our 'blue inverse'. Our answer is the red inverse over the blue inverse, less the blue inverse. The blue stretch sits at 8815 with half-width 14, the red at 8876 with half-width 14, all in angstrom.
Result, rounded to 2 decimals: 0.92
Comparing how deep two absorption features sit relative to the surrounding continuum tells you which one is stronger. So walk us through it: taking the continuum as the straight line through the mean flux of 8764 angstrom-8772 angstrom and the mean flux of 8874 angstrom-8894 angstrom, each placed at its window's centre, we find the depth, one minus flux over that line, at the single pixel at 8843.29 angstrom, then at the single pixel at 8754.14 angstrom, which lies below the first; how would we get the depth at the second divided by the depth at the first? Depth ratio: 1.2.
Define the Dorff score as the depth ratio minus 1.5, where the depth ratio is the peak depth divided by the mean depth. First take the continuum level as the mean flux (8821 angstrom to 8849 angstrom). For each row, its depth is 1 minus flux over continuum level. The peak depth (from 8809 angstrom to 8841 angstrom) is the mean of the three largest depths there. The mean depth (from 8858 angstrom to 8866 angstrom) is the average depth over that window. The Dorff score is -1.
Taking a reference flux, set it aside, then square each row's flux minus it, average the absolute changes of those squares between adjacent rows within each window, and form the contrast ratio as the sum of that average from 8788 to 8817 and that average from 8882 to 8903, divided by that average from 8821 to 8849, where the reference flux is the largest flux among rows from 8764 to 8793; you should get 3.5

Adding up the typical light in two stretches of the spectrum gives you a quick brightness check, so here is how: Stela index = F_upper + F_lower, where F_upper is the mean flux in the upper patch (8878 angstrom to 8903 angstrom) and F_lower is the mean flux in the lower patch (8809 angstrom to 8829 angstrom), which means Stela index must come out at 41.0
